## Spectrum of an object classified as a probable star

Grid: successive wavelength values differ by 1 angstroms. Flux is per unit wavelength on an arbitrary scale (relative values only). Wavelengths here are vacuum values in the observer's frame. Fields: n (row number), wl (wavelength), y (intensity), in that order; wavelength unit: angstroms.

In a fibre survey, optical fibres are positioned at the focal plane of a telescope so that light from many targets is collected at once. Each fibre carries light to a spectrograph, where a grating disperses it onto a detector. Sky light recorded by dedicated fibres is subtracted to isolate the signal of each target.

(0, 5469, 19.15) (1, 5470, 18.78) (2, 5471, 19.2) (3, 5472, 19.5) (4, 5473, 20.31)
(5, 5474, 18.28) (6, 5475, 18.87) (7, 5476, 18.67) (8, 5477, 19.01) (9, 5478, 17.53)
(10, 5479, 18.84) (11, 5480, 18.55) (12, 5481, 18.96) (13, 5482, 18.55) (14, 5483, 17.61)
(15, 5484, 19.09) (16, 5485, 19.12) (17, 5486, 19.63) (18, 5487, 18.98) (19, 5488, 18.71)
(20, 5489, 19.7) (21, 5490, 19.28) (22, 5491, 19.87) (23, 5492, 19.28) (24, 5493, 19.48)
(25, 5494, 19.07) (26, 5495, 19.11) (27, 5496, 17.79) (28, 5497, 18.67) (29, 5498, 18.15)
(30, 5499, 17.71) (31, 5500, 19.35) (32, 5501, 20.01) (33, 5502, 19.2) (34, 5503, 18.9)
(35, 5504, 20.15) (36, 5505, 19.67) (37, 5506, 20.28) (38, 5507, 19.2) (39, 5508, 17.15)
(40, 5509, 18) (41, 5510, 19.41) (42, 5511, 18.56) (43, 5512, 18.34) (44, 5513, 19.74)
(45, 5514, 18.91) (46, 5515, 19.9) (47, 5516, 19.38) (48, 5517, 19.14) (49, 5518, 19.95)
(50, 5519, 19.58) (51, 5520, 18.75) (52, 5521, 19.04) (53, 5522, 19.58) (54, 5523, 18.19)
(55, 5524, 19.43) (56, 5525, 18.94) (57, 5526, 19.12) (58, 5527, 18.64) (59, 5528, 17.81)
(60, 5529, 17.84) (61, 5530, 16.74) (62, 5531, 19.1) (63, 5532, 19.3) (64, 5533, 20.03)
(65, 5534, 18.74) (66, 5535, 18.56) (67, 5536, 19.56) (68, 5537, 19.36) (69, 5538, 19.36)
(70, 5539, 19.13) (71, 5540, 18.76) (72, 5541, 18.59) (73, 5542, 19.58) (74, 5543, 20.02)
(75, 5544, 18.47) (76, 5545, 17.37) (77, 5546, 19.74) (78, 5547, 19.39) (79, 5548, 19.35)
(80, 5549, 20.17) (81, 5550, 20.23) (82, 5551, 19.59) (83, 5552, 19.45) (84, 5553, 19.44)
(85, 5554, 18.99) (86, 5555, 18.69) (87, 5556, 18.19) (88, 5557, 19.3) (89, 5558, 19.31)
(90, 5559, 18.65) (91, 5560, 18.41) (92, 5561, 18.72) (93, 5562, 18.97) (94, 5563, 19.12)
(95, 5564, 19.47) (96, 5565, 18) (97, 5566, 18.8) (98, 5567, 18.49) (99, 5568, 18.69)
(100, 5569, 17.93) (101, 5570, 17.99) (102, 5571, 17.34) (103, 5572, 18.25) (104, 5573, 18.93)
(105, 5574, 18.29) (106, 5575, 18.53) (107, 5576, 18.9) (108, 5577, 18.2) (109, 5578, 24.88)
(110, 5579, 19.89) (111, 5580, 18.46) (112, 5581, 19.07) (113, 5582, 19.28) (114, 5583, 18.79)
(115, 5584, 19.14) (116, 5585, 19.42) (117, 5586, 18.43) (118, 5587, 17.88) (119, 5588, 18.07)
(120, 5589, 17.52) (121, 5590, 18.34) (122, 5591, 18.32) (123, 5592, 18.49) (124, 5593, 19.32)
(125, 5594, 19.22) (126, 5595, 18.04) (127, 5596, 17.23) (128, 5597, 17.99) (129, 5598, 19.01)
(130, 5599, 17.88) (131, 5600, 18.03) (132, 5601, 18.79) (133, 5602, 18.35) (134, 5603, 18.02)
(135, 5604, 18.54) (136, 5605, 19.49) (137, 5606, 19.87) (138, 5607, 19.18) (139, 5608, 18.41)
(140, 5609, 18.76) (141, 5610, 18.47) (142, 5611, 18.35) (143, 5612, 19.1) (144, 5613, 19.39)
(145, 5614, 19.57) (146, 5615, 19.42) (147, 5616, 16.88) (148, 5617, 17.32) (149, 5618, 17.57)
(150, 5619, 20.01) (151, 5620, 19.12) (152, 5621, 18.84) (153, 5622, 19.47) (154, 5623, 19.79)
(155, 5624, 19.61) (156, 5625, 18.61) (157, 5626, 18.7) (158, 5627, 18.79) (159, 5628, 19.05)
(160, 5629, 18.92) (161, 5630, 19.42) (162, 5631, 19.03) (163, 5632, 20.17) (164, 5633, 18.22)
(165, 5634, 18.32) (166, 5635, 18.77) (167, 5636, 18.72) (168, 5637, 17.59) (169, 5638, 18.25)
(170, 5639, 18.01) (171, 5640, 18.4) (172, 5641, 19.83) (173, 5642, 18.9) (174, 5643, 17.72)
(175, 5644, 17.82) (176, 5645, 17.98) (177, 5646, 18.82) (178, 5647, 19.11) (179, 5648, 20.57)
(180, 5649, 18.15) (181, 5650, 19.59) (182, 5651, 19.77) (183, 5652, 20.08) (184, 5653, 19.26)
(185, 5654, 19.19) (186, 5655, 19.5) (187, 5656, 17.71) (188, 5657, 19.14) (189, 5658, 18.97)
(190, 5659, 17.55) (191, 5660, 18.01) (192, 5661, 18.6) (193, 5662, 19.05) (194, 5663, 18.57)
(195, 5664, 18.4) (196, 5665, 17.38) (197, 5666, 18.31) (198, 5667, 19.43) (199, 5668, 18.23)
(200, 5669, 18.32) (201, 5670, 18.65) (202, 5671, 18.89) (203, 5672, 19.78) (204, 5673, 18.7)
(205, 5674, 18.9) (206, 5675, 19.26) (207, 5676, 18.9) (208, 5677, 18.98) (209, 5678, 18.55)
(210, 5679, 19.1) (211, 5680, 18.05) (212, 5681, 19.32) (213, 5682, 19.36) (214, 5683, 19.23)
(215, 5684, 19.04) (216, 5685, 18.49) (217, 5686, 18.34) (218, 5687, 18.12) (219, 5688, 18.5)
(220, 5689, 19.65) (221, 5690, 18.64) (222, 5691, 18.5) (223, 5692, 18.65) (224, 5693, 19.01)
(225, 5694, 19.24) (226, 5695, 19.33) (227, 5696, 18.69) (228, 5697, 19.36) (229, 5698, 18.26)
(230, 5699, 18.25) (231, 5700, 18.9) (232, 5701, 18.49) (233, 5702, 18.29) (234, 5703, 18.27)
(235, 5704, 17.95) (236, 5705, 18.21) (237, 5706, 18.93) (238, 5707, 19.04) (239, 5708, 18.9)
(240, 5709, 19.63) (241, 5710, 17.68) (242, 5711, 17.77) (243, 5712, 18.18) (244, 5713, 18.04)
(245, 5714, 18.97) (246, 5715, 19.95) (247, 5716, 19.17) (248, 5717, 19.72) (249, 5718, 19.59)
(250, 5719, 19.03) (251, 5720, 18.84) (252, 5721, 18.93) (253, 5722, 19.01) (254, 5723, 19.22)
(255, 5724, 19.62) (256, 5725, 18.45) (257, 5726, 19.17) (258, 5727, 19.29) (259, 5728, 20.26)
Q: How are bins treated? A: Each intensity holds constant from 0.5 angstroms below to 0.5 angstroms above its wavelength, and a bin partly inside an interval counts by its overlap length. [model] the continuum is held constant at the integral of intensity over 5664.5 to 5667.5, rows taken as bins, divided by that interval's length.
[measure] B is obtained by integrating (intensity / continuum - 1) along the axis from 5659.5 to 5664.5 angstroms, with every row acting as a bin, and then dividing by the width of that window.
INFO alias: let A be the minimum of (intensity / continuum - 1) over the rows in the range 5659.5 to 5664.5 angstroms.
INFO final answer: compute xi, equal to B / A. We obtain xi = -0.4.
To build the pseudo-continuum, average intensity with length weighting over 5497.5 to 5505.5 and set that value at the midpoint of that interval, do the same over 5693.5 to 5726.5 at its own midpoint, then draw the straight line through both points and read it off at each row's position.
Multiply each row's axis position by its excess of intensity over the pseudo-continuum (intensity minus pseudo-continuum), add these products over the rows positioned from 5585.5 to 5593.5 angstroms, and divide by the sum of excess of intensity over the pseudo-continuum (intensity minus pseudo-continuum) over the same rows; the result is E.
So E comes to 5588.5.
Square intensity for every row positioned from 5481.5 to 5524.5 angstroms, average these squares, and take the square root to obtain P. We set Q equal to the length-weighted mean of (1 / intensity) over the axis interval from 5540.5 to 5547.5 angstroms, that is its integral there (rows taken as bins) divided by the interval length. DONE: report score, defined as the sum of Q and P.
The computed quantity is 19.1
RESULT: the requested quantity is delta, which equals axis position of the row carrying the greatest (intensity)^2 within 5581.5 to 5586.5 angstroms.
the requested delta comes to 5585 angstroms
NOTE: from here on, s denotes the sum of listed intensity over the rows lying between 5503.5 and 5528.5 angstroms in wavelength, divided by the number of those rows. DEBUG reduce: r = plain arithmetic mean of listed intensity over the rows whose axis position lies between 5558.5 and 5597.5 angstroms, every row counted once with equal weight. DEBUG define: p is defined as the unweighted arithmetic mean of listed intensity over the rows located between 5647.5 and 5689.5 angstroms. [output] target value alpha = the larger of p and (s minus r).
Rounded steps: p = 18.8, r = 18.7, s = 19.1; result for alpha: 18.8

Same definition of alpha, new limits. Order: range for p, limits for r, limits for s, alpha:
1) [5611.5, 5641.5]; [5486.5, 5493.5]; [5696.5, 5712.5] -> 18.8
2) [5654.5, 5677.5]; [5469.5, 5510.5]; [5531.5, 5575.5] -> 18.7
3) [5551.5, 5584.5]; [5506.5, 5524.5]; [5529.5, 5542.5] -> 18.9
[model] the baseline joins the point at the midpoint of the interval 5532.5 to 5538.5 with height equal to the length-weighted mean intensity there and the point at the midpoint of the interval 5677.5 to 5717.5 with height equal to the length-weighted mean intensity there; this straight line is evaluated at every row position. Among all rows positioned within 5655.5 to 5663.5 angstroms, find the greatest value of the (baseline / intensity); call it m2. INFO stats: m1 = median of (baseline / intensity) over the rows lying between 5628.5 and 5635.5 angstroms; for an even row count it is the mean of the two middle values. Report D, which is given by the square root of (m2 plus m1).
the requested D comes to 1.44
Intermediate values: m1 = 1.00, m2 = 1.08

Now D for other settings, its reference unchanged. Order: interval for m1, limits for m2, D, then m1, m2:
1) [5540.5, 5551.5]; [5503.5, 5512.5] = 1.45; 0.98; 1.13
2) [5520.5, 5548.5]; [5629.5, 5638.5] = 1.44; 1.01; 1.08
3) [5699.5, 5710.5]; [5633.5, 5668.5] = 1.45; 1.01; 1.08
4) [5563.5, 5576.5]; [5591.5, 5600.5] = 1.46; 1.04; 1.11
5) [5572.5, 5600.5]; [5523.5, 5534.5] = 1.48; 1.03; 1.15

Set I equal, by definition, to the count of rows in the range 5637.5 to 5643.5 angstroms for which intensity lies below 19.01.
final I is 5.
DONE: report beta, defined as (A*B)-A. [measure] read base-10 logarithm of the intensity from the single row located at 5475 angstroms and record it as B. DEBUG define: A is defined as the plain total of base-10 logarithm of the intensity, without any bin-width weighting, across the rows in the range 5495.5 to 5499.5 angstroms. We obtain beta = 1.39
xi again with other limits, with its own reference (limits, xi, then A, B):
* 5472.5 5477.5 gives -7.0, -0.005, 0.036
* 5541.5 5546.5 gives -0.7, -0.055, 0.036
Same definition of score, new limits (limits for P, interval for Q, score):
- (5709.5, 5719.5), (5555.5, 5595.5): 18.9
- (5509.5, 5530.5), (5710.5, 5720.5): 19.0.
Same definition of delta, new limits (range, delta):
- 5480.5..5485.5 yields 5485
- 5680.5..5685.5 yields 5682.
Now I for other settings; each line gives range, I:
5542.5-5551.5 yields 2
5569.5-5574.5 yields 5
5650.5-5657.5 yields 1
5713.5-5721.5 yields 3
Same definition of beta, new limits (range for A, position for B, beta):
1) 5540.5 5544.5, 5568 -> 1.39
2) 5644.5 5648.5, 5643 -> 1.27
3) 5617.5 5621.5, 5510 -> 1.47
